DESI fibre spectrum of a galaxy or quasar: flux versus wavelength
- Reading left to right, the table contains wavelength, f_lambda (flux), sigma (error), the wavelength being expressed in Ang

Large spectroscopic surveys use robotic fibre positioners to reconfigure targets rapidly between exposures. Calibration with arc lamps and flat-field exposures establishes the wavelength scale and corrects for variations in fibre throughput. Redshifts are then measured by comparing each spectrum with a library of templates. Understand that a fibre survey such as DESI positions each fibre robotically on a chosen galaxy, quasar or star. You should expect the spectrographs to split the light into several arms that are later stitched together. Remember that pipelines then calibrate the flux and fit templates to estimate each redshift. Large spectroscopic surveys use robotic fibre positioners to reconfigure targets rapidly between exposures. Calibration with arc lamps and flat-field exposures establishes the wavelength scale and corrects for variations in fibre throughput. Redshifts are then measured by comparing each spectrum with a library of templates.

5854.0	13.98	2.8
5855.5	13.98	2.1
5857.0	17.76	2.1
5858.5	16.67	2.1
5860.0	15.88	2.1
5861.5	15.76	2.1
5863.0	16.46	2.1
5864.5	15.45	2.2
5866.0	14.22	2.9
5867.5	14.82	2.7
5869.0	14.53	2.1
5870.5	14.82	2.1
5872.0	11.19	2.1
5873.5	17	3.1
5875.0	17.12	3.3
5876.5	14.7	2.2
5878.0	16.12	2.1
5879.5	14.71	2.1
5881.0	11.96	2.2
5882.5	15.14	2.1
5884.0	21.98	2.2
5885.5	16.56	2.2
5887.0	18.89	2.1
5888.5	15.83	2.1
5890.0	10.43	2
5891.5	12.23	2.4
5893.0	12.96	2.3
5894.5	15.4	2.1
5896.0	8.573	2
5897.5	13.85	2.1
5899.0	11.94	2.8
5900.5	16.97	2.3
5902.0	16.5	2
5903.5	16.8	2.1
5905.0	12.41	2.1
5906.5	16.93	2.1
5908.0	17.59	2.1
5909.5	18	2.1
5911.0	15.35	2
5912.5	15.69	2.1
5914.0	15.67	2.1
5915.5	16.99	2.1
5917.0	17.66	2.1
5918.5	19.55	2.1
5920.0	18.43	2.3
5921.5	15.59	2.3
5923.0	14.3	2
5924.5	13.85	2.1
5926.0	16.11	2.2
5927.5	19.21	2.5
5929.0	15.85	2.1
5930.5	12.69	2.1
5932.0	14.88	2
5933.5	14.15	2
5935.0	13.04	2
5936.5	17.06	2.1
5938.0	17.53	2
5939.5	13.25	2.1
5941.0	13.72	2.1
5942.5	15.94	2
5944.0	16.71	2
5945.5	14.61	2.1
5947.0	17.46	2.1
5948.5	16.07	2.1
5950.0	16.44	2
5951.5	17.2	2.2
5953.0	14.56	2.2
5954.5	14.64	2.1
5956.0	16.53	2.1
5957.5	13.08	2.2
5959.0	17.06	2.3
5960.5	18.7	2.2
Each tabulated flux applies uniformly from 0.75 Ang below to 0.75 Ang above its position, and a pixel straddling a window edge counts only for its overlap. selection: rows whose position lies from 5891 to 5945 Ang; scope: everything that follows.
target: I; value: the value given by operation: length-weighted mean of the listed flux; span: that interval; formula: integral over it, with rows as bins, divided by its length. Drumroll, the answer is 15.4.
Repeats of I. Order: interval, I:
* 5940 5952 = 15.9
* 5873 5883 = 15.2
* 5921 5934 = 15.2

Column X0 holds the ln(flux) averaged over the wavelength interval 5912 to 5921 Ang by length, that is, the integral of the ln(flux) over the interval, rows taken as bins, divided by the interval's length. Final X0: 2.85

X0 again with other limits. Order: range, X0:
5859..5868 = 2.74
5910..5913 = 2.75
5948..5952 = 2.81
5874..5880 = 2.76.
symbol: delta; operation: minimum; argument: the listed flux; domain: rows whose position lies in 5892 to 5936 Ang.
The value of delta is 8.573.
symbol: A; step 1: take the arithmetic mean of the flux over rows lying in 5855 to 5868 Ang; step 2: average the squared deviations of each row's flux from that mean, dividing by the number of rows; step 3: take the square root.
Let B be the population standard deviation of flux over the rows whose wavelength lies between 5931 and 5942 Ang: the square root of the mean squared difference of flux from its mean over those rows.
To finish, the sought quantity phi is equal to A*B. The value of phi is 1.92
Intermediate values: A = 1.1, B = 1.7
